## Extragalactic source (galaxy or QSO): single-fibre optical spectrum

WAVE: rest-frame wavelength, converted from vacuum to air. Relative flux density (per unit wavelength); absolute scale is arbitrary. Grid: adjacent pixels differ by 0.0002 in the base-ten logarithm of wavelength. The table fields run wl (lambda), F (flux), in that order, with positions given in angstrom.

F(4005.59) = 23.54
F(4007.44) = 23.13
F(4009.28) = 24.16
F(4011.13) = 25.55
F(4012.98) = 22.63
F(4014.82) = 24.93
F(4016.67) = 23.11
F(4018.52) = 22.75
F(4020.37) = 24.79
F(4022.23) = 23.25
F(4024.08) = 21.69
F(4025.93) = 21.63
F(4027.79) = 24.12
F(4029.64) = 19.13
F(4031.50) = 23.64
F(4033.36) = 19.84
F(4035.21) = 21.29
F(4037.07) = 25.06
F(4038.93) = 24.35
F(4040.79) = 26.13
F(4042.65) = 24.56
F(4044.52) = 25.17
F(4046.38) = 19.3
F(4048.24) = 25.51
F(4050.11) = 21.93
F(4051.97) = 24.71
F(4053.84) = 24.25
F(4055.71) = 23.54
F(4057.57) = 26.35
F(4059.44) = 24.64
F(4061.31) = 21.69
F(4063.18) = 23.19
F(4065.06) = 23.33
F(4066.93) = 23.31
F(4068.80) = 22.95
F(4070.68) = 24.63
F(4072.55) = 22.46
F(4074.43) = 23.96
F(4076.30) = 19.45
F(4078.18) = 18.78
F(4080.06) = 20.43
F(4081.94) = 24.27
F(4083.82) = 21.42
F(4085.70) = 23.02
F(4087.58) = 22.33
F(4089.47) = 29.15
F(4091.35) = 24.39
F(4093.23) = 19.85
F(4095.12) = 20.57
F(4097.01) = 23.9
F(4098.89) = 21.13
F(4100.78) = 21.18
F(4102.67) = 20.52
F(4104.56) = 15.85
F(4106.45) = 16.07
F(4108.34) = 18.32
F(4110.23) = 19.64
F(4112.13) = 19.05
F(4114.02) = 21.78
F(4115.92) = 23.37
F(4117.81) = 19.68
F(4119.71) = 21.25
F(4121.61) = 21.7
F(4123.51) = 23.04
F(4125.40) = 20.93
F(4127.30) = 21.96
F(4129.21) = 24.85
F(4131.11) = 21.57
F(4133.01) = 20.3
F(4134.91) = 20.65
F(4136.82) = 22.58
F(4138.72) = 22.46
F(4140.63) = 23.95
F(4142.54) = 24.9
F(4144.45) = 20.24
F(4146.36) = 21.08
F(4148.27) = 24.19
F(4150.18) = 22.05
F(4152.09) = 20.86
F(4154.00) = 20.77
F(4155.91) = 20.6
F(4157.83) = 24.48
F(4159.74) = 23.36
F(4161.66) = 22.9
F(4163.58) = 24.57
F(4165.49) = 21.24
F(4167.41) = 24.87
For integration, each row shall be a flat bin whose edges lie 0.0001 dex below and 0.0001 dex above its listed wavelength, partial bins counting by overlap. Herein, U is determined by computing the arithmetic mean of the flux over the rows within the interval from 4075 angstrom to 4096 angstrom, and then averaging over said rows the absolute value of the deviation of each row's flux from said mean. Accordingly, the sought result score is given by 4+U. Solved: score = 6.3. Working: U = 2.3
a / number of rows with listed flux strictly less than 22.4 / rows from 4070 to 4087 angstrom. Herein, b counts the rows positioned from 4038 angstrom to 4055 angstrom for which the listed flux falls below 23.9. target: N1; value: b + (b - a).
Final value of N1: 0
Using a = 4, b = 2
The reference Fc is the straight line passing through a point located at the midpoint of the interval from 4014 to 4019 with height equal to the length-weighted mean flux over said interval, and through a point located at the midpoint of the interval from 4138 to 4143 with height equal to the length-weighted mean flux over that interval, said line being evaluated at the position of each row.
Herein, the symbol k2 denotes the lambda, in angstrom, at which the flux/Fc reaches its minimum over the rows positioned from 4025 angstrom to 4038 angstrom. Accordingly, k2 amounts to 4029.64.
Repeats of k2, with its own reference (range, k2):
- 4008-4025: 4024.08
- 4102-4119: 4104.56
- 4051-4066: 4061.31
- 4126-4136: 4133.01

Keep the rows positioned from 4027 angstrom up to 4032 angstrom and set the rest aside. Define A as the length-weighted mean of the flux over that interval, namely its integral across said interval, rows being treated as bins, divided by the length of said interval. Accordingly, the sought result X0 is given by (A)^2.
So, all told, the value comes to 490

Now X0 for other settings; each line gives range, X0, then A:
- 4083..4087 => 496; 22.3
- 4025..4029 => 512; 22.6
